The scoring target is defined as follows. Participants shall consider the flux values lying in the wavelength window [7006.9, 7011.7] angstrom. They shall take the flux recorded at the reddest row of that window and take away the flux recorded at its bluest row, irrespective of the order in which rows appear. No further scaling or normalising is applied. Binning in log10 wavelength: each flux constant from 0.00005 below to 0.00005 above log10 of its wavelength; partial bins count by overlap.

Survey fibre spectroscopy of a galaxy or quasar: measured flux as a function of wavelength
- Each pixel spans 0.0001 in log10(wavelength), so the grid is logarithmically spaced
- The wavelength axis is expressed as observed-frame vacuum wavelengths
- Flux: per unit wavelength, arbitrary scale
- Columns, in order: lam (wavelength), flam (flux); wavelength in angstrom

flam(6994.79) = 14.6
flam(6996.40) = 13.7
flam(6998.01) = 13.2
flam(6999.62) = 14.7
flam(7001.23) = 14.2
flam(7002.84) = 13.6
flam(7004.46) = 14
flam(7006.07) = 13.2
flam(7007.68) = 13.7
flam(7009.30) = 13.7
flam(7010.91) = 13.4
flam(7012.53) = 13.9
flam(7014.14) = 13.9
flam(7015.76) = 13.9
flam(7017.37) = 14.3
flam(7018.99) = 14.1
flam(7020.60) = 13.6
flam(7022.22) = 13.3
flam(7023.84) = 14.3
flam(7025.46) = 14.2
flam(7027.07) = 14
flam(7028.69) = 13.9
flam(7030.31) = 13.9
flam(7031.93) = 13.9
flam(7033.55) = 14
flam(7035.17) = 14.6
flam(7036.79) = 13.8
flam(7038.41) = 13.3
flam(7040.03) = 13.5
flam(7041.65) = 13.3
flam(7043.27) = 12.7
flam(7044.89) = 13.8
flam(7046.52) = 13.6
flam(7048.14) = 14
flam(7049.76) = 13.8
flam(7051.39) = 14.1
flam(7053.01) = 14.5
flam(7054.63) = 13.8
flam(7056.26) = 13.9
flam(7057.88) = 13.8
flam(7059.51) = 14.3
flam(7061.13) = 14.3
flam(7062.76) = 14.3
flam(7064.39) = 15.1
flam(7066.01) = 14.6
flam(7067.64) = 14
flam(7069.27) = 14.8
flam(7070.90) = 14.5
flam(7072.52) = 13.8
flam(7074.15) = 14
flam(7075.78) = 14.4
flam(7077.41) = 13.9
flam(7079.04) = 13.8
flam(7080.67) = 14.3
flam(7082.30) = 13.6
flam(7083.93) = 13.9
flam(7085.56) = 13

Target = -0.30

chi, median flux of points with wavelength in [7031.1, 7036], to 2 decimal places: 14.00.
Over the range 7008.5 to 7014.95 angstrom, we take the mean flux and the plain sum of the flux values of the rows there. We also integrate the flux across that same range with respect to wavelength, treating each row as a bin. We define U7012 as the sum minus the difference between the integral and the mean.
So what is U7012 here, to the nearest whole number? -20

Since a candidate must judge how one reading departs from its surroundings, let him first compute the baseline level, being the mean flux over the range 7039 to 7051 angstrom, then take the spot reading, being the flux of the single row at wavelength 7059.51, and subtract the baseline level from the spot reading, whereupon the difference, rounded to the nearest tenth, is 0.8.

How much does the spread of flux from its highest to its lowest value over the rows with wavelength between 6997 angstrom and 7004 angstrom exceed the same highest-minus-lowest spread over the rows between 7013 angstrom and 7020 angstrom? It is 1.1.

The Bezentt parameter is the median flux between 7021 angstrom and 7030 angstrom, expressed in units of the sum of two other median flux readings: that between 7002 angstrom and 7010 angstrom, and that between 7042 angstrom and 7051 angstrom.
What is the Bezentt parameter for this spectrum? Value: 0.509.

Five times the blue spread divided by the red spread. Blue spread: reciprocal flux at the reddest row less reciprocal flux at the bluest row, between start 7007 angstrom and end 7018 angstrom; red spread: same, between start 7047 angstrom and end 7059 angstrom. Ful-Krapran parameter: -15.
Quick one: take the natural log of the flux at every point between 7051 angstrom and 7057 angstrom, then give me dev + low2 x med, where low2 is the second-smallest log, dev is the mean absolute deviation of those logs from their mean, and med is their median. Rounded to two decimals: 6.96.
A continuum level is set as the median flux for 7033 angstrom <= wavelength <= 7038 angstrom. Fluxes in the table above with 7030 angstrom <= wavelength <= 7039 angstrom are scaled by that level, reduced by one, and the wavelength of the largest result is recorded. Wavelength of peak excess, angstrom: 7035.17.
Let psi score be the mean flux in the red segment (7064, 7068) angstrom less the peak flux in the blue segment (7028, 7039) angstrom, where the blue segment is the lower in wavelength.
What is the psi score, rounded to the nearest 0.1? 0.0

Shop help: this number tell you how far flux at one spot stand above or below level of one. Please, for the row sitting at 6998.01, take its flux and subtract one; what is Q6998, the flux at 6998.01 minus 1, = 12.2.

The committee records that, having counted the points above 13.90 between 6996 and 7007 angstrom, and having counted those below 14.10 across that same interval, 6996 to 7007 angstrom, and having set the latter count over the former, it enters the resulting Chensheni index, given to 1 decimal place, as 1.7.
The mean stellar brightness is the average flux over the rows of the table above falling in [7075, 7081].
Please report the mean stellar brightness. 14.1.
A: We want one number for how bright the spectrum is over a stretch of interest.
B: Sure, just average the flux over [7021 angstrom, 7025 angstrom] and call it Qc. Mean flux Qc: 13.8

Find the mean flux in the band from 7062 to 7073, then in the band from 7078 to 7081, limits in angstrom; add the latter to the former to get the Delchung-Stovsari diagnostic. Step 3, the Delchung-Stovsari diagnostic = 28.5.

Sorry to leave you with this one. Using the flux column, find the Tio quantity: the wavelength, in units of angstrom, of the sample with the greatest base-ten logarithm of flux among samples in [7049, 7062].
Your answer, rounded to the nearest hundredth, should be 7053.01 angstrom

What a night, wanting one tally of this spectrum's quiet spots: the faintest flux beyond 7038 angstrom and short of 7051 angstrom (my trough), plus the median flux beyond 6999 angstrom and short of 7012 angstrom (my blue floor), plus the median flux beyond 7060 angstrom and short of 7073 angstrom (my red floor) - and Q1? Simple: 40.8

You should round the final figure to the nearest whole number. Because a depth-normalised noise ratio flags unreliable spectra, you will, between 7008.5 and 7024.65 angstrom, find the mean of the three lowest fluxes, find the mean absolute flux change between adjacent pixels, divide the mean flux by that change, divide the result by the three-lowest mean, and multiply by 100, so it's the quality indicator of 290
